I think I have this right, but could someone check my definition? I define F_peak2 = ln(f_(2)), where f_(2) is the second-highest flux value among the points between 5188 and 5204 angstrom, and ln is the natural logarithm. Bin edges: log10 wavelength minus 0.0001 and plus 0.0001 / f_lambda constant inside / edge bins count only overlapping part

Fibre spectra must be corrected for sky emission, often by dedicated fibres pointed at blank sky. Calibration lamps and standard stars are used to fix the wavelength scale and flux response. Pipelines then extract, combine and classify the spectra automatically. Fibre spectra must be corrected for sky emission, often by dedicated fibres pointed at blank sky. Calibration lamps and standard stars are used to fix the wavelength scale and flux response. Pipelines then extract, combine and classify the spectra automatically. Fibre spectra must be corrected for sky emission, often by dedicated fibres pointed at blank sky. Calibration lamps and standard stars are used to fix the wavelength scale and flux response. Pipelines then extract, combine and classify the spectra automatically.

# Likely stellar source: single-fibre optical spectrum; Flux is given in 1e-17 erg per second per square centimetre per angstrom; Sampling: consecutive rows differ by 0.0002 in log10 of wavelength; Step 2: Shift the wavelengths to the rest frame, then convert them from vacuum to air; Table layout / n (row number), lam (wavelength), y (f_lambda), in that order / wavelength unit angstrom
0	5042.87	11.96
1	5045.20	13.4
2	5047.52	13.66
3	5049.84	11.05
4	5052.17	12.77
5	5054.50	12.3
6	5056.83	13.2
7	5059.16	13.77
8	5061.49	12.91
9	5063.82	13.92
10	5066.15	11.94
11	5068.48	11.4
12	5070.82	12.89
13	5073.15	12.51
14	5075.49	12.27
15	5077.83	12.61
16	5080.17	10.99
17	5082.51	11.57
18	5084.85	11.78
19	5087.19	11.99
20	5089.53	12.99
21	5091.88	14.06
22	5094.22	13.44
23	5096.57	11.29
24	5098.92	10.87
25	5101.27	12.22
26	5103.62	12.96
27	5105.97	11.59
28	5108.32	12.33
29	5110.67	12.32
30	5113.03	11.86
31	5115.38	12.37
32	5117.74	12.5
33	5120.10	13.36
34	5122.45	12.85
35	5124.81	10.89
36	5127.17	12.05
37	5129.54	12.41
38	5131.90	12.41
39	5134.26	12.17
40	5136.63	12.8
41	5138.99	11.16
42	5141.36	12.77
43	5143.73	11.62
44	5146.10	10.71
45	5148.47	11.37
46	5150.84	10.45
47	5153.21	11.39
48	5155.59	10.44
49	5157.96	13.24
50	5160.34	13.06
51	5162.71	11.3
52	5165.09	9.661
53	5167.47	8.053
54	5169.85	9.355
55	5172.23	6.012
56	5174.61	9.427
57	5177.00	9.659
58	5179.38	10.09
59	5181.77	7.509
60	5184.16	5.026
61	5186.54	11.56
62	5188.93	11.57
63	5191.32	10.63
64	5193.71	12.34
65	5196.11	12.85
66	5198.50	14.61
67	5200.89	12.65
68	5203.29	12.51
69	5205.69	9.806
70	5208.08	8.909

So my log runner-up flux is 2.55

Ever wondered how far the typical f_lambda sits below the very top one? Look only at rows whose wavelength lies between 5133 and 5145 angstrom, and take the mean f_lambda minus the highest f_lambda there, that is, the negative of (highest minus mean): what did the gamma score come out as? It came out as -0.70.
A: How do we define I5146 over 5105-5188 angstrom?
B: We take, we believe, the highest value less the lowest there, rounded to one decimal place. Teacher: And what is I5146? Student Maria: 8.3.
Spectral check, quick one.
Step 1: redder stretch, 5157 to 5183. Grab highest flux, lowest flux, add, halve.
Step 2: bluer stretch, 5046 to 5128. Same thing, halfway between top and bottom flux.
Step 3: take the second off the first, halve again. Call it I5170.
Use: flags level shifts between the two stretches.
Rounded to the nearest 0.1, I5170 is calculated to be -1.4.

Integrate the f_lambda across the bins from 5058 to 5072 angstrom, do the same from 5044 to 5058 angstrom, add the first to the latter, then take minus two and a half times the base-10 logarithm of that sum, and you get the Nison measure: -6.38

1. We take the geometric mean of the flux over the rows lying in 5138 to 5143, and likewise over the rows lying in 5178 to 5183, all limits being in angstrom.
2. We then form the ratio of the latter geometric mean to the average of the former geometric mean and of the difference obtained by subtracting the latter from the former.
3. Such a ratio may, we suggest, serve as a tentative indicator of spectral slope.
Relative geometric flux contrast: 1.1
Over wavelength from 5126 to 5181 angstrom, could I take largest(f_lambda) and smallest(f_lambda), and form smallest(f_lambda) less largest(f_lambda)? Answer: -7.2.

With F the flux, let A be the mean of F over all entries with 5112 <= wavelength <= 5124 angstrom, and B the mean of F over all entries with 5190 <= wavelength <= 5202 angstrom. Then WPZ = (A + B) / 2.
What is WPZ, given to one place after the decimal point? 12.6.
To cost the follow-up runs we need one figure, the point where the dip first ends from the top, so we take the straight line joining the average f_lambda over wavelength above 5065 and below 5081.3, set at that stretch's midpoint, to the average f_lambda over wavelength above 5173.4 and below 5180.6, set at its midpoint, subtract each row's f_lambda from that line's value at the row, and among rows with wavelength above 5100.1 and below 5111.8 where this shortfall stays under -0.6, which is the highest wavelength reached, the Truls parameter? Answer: 5110.67 angstrom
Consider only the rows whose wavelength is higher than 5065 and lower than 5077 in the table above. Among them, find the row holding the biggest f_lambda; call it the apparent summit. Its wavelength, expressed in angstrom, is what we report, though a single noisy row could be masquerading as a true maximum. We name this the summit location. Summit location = 5070.82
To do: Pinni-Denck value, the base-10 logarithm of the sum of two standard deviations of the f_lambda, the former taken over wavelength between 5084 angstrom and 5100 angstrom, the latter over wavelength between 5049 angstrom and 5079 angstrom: 0.3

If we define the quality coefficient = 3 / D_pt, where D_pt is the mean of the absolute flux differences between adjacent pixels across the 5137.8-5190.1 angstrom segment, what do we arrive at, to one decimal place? 1.8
